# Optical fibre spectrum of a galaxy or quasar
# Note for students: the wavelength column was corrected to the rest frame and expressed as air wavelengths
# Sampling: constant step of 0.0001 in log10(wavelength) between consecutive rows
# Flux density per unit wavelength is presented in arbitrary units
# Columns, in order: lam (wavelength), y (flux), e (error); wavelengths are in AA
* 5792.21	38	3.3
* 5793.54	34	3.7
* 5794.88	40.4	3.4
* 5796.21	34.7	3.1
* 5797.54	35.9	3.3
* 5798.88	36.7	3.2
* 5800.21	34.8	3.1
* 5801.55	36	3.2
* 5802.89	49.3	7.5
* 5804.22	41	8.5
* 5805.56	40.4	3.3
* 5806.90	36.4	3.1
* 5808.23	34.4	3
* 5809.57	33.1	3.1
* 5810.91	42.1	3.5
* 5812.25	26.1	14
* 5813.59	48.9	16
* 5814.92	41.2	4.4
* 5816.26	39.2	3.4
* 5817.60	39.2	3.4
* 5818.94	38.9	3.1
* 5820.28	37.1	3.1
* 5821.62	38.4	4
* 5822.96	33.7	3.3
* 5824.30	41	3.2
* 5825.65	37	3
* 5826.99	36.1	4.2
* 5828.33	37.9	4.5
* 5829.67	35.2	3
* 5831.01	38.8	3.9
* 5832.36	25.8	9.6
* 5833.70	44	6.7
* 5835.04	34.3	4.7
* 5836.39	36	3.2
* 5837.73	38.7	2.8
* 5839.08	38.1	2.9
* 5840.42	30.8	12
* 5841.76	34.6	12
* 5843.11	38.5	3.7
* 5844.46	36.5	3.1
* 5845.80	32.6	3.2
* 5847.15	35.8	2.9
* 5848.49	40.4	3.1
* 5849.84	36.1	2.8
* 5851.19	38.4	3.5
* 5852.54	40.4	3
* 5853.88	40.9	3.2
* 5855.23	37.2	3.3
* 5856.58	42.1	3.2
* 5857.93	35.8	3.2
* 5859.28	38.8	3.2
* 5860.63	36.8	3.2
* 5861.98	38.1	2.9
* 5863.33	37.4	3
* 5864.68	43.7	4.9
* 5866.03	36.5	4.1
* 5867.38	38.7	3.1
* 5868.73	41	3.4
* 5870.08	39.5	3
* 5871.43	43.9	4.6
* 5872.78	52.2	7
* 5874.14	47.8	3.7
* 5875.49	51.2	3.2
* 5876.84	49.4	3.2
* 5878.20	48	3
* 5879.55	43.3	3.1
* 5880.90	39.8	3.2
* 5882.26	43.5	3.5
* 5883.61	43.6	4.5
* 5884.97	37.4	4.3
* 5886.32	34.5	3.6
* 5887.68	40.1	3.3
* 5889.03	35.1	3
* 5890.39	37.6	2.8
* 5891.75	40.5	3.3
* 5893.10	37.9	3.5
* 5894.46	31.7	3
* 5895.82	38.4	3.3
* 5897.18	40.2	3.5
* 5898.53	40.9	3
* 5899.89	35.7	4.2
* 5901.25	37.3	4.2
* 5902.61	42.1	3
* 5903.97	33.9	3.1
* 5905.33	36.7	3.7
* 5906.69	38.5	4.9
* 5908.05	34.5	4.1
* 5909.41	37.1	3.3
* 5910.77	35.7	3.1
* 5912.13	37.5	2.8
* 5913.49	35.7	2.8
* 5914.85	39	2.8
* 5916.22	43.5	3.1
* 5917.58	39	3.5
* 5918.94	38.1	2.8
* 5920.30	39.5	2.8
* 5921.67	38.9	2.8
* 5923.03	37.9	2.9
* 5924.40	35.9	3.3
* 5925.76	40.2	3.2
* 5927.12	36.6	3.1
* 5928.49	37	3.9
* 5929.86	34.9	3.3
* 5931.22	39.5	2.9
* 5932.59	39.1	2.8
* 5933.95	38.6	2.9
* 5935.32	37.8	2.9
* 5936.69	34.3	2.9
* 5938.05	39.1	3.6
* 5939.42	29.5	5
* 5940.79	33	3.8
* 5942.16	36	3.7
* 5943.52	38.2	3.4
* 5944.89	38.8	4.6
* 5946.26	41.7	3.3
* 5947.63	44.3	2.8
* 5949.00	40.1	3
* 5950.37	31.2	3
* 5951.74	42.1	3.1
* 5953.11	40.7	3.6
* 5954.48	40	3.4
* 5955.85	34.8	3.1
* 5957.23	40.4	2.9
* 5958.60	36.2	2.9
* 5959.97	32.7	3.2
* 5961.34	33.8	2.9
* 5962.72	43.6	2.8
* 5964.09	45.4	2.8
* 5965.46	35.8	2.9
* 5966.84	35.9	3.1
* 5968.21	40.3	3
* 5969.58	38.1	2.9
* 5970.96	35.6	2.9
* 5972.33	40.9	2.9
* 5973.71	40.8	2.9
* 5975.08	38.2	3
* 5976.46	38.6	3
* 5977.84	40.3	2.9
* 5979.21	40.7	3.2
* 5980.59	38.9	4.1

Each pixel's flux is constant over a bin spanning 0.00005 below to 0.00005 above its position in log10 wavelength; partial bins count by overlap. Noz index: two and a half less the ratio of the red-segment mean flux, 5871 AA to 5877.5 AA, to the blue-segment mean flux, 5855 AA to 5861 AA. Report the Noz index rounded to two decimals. 1.22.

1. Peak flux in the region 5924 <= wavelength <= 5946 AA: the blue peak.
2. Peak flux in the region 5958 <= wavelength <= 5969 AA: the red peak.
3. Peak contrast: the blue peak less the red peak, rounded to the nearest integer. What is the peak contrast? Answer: -5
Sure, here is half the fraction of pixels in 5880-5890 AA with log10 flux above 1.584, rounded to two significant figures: 0.29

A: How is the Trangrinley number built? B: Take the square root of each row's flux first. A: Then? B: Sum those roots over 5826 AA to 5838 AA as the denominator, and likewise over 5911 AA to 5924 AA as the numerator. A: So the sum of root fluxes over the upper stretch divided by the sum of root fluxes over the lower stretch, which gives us 1.0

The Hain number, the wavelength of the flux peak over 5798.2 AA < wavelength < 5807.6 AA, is 5802.89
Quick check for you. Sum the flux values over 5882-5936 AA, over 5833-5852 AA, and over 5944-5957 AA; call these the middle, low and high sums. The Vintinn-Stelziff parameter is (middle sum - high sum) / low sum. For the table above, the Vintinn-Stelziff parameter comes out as 2.3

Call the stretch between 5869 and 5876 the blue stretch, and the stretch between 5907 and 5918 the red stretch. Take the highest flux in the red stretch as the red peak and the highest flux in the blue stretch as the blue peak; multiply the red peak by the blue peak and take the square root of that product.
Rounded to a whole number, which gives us 48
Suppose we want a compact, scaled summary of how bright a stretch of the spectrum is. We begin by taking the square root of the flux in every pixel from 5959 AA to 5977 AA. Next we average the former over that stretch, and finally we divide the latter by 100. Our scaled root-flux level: 0.0619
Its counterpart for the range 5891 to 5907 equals 0.0614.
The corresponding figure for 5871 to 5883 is 0.0682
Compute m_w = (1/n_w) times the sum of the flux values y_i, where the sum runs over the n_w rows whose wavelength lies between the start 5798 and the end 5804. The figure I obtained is 39.2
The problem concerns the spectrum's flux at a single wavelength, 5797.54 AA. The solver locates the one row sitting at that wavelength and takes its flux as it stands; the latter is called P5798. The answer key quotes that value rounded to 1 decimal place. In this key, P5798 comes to 35.9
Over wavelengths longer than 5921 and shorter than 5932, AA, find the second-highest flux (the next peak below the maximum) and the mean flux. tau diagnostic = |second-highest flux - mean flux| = 1.9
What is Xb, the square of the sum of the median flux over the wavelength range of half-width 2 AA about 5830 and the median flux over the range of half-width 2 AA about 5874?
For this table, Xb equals 7939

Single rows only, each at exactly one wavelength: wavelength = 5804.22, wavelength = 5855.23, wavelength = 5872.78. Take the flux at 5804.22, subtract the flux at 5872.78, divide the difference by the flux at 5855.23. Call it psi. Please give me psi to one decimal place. -0.3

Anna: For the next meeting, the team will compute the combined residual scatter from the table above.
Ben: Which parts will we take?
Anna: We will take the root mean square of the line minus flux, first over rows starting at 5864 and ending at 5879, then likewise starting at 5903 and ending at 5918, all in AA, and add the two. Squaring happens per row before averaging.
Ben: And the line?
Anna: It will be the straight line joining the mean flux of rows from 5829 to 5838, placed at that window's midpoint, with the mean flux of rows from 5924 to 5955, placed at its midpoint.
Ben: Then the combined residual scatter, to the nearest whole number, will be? 12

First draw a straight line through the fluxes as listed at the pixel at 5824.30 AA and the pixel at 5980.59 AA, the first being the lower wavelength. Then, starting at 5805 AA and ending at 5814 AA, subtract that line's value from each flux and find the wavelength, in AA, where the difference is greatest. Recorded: 5813.59 AA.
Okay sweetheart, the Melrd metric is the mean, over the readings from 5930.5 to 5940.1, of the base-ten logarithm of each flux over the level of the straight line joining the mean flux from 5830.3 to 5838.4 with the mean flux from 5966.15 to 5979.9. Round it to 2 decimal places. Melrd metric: -0.02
